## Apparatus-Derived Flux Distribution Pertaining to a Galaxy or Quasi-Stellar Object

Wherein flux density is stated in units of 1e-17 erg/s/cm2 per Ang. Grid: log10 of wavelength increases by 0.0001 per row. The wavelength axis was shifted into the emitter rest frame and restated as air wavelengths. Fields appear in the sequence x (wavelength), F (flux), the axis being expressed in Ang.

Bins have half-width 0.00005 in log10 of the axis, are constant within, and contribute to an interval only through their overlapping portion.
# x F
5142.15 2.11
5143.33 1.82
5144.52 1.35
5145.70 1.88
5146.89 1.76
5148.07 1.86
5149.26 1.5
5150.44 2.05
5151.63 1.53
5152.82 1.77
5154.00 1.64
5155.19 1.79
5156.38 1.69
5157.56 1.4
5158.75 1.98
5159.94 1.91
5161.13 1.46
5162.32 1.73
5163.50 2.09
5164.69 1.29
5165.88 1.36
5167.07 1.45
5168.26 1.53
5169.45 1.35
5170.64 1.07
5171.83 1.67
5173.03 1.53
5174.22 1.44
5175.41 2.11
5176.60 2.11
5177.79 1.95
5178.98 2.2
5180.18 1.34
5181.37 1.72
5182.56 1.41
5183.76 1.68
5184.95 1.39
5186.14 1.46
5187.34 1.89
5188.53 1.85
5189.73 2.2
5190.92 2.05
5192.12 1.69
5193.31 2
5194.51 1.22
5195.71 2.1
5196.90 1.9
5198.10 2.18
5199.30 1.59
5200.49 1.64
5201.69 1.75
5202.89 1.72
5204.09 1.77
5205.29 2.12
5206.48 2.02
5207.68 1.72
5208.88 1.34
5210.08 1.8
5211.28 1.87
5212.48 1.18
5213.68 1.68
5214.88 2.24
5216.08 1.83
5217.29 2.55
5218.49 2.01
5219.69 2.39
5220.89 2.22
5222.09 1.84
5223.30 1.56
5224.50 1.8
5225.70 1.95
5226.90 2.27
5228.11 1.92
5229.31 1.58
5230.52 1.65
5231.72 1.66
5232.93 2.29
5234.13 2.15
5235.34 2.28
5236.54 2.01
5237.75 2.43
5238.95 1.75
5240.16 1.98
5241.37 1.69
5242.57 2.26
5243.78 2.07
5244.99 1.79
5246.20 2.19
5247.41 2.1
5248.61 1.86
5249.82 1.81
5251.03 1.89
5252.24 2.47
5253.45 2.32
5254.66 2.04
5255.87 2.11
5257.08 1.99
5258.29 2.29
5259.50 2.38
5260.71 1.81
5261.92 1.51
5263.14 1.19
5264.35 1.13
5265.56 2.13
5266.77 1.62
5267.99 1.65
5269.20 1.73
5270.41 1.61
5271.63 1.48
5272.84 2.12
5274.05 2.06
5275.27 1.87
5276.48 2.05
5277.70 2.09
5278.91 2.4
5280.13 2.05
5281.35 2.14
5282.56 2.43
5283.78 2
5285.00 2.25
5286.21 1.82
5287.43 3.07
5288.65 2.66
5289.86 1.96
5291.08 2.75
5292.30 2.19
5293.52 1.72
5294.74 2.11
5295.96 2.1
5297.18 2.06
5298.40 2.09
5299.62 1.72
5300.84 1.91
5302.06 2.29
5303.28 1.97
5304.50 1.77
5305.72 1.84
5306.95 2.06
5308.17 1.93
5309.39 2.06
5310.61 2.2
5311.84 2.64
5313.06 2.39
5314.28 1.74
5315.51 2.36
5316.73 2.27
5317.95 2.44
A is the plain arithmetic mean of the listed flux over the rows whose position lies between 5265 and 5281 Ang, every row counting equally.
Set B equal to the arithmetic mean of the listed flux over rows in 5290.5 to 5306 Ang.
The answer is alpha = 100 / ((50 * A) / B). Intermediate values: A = 1.91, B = 2.04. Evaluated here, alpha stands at 2.13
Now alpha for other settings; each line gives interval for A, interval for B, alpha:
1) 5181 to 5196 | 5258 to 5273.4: 2.00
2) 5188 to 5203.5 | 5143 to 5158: 1.85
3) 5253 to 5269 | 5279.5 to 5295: 2.41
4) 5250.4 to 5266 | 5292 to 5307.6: 2.05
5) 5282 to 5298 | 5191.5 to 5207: 1.63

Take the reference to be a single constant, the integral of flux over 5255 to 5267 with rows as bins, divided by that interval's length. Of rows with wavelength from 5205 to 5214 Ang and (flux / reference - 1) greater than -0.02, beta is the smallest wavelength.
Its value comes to 5205.29 Ang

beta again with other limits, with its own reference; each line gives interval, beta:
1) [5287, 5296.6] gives 5287.43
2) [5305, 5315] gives 5305.72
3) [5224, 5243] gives 5224.50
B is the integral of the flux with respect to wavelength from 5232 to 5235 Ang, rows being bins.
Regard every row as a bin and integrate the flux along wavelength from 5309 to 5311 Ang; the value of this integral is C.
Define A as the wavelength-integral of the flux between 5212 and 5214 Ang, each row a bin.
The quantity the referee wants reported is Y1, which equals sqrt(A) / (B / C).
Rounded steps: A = 2.8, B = 6.5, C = 4.27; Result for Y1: 1.1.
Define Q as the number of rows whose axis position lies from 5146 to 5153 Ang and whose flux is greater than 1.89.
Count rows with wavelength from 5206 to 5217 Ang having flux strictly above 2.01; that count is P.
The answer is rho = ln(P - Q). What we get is 0.0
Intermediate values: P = 2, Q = 1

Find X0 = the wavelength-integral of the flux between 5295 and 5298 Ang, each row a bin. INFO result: 6.2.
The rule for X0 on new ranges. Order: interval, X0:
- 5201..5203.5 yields 4.3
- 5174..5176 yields 3.7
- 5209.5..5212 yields 4.5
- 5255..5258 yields 6.2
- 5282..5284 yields 4.5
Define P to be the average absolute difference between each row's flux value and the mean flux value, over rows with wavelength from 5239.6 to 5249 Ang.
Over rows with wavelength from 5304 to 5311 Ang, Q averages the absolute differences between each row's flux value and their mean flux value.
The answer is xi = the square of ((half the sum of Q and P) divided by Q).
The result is 1.27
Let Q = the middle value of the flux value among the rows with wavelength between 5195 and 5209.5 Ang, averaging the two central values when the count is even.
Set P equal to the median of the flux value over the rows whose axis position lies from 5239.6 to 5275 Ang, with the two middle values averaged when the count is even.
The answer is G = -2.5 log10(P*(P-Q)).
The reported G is 0.90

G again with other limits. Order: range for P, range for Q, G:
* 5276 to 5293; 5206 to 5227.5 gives 0.43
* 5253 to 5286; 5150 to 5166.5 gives 0.39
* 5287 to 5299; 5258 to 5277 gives 0.38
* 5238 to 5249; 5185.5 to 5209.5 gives 1.18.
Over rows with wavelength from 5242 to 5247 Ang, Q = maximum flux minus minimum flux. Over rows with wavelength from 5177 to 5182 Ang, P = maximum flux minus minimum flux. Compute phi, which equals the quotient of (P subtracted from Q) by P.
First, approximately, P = 0.86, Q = 0.47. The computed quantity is -0.45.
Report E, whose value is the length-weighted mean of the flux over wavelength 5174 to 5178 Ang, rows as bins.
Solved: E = 1.94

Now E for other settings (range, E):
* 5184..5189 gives 1.65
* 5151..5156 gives 1.68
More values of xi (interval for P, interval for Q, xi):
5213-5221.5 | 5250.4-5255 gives 1.17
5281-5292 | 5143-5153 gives 2.16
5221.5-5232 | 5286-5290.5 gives 0.46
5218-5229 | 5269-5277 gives 0.98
